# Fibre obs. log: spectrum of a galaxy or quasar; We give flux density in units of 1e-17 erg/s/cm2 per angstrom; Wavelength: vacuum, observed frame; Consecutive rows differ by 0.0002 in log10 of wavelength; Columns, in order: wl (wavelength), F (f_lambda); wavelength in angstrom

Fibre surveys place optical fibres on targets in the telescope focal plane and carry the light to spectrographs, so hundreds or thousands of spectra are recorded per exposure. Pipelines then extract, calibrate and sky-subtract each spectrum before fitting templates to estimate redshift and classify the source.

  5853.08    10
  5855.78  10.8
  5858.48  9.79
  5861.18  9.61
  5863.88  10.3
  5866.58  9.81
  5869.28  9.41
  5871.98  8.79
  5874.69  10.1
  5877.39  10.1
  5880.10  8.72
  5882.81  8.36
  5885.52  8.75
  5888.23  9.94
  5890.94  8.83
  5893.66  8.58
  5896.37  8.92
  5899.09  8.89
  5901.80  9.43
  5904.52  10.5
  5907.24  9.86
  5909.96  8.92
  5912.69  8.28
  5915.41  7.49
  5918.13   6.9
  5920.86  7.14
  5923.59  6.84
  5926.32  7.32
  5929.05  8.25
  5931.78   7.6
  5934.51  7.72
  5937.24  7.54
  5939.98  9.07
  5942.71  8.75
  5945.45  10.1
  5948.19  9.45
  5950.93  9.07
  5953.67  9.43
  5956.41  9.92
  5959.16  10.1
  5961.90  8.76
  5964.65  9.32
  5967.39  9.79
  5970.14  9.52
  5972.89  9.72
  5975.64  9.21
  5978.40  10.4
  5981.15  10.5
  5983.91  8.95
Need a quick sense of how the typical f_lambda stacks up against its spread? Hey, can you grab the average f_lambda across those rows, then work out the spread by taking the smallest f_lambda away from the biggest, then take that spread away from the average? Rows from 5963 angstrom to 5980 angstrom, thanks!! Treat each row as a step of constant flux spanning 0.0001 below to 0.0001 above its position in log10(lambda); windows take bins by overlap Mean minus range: 8.5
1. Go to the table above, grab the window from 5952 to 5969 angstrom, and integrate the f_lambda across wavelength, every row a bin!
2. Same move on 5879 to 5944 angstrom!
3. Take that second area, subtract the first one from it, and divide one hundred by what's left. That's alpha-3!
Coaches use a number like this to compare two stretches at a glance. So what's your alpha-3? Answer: 0.3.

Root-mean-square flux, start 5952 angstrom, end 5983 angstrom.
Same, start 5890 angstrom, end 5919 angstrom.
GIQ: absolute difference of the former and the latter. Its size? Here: 0.88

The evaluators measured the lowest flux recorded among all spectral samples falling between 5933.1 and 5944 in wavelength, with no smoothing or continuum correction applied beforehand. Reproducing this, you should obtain 7.54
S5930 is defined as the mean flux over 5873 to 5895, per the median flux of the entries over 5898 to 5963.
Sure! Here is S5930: 1.04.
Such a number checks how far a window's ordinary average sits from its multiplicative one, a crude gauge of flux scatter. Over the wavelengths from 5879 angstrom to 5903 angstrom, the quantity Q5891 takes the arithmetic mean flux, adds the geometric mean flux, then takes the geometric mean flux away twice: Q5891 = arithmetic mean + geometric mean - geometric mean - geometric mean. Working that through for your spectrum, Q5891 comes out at 0.011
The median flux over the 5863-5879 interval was 10.0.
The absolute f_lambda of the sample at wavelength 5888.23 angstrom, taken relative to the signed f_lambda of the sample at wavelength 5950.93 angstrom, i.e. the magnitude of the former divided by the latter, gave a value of 1.10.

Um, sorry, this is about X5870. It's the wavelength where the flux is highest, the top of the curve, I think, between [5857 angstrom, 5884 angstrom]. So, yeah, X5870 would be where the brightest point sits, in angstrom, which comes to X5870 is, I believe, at 5863.88 angstrom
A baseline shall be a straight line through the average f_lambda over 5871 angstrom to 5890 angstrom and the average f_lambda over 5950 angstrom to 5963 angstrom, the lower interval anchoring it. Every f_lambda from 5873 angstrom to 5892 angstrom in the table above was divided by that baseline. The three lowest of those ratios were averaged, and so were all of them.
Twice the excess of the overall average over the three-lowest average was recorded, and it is 0.140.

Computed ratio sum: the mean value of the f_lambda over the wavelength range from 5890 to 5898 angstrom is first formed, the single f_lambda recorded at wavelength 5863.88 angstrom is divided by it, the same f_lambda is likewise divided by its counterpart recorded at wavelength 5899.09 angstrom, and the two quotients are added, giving 2.33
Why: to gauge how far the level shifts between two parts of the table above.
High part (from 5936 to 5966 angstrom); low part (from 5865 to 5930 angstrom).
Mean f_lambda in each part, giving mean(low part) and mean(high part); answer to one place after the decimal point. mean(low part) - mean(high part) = -0.5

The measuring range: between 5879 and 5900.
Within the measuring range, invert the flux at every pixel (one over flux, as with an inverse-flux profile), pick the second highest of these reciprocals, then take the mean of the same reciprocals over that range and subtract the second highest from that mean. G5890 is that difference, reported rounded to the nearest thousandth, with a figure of -0.004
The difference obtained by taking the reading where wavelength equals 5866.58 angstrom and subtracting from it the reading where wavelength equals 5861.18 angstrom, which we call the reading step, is 0.2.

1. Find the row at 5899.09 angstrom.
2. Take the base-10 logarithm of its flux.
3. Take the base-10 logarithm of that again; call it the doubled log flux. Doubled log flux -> -0.023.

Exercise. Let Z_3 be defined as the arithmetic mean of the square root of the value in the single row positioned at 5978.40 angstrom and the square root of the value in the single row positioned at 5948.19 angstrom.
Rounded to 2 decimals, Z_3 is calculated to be 3.15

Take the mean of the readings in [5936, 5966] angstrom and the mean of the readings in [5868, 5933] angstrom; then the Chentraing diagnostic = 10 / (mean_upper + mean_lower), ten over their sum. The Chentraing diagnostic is 0.559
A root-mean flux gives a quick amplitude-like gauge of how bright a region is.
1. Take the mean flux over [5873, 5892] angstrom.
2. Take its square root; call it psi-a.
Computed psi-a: 3.04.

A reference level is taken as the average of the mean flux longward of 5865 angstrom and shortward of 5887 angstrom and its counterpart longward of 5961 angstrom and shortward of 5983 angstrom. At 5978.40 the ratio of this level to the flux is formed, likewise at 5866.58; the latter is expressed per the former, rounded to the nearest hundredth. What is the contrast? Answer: 1.06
